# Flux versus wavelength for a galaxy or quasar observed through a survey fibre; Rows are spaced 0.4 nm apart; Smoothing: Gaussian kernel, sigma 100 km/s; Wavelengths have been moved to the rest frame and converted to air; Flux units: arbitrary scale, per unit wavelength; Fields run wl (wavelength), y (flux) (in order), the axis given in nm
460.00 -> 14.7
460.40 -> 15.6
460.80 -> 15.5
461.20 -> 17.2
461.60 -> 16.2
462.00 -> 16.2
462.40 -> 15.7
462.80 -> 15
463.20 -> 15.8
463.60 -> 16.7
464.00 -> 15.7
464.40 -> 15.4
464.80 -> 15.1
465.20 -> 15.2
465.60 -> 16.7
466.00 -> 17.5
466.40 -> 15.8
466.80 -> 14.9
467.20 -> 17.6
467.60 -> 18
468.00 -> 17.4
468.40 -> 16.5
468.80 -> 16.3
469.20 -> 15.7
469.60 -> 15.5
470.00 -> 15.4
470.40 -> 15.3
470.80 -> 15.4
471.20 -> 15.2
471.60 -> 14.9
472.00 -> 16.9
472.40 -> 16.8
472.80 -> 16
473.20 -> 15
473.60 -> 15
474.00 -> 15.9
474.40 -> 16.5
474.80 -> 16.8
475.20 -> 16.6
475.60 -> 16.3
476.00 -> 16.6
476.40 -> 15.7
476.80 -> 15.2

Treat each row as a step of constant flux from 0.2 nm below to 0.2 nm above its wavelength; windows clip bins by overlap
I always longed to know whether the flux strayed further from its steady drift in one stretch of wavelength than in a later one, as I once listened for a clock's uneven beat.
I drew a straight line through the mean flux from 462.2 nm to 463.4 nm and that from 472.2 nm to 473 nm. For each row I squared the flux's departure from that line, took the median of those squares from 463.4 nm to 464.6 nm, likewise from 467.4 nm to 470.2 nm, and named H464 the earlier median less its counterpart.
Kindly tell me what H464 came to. -0.33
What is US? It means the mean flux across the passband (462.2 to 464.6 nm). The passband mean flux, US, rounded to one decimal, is 15.7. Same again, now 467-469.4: 16.9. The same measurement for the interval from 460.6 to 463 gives 16.0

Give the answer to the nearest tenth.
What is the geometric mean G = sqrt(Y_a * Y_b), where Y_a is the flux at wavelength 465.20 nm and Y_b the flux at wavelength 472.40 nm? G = 16.0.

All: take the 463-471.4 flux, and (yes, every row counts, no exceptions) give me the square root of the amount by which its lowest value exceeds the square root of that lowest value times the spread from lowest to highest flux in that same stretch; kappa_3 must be 2.85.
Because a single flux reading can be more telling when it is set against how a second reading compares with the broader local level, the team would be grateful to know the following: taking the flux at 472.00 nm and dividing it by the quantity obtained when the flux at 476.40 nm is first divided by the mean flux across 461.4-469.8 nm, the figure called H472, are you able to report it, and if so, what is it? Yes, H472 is 17.4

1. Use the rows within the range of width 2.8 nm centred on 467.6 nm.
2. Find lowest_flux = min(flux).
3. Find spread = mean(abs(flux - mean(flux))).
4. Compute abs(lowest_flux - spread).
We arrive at 14.0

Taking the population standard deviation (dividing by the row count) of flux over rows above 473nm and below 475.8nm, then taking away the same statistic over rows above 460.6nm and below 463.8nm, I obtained 0.0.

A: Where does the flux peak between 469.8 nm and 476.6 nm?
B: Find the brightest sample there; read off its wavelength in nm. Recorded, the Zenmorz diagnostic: 472.00 nm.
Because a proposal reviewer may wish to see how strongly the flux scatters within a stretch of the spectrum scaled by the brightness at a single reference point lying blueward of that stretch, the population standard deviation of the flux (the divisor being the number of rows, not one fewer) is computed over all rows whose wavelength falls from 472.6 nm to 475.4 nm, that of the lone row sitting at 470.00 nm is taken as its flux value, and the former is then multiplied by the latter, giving 11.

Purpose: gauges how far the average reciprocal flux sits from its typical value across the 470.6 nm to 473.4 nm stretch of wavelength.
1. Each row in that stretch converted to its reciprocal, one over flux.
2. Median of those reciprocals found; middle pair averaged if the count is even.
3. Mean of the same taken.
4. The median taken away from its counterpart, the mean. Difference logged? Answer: -0.0013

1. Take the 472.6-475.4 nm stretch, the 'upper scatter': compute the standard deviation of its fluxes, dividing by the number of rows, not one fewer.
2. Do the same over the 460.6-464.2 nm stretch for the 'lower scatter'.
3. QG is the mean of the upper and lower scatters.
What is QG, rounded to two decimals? 0.65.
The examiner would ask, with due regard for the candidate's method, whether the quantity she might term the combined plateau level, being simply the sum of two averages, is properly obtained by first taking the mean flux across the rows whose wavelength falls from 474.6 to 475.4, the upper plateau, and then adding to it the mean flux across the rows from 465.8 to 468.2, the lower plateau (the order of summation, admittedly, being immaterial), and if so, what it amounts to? 33.6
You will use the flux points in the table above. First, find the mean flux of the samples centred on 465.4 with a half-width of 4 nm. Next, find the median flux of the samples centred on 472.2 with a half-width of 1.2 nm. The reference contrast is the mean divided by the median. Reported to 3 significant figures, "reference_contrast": 1.04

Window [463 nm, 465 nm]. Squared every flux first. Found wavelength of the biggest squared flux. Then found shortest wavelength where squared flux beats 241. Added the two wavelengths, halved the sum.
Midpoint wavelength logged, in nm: 463.40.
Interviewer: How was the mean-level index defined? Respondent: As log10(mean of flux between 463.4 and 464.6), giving 1.20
